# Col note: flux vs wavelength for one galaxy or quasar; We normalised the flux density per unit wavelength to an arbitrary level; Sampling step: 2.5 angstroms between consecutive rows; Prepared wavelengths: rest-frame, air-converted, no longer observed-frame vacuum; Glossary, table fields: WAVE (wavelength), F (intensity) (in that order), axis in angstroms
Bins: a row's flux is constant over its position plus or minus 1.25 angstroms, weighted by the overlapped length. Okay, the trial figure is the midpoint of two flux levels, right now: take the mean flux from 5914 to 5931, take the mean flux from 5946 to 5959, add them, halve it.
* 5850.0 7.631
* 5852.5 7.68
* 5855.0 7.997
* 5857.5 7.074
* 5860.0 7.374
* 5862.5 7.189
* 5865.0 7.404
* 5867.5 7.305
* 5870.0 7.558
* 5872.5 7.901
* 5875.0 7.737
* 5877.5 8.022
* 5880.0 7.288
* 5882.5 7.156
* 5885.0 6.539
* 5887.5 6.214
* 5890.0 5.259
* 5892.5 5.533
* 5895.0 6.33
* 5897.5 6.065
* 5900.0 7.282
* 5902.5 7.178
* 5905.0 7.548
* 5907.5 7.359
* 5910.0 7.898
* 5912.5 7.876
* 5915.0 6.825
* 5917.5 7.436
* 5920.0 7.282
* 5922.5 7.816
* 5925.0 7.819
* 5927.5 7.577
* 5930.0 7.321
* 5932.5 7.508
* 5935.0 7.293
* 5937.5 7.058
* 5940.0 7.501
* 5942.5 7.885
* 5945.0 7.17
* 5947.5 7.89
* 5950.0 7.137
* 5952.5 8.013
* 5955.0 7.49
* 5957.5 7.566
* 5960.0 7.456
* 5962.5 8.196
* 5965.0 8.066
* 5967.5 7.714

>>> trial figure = 7.53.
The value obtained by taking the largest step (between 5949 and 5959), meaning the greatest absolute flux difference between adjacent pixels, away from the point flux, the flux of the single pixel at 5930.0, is 6.4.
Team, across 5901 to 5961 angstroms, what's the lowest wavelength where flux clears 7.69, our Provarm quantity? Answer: 5910.0 angstroms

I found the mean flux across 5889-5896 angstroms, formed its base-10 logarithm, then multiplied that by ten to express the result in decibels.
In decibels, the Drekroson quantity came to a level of 7.56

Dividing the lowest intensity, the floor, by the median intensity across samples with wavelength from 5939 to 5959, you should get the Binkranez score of 0.947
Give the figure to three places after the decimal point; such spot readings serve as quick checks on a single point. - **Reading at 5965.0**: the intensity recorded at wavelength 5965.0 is 8.066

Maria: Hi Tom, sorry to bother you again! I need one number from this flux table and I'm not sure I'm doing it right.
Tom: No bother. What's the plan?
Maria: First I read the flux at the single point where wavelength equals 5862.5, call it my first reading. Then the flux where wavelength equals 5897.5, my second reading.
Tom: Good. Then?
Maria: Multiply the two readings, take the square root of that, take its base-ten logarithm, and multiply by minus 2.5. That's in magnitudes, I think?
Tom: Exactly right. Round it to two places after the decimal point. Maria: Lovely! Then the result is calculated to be -2.05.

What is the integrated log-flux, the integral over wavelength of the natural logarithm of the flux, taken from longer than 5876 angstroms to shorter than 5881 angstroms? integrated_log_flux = 10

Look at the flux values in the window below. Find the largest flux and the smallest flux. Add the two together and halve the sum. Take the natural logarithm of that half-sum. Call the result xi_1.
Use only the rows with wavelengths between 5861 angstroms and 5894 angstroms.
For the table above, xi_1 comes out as 1.89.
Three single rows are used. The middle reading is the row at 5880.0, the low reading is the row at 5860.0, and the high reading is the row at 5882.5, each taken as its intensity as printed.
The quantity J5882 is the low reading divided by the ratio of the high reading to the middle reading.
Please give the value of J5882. 7.5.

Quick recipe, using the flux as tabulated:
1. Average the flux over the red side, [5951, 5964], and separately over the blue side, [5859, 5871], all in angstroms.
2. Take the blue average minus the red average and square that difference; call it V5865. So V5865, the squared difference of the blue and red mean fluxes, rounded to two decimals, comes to 0.14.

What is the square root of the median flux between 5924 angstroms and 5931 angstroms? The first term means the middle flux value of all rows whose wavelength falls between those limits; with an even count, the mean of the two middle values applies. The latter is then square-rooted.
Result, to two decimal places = 2.75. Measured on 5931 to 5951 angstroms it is 2.72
